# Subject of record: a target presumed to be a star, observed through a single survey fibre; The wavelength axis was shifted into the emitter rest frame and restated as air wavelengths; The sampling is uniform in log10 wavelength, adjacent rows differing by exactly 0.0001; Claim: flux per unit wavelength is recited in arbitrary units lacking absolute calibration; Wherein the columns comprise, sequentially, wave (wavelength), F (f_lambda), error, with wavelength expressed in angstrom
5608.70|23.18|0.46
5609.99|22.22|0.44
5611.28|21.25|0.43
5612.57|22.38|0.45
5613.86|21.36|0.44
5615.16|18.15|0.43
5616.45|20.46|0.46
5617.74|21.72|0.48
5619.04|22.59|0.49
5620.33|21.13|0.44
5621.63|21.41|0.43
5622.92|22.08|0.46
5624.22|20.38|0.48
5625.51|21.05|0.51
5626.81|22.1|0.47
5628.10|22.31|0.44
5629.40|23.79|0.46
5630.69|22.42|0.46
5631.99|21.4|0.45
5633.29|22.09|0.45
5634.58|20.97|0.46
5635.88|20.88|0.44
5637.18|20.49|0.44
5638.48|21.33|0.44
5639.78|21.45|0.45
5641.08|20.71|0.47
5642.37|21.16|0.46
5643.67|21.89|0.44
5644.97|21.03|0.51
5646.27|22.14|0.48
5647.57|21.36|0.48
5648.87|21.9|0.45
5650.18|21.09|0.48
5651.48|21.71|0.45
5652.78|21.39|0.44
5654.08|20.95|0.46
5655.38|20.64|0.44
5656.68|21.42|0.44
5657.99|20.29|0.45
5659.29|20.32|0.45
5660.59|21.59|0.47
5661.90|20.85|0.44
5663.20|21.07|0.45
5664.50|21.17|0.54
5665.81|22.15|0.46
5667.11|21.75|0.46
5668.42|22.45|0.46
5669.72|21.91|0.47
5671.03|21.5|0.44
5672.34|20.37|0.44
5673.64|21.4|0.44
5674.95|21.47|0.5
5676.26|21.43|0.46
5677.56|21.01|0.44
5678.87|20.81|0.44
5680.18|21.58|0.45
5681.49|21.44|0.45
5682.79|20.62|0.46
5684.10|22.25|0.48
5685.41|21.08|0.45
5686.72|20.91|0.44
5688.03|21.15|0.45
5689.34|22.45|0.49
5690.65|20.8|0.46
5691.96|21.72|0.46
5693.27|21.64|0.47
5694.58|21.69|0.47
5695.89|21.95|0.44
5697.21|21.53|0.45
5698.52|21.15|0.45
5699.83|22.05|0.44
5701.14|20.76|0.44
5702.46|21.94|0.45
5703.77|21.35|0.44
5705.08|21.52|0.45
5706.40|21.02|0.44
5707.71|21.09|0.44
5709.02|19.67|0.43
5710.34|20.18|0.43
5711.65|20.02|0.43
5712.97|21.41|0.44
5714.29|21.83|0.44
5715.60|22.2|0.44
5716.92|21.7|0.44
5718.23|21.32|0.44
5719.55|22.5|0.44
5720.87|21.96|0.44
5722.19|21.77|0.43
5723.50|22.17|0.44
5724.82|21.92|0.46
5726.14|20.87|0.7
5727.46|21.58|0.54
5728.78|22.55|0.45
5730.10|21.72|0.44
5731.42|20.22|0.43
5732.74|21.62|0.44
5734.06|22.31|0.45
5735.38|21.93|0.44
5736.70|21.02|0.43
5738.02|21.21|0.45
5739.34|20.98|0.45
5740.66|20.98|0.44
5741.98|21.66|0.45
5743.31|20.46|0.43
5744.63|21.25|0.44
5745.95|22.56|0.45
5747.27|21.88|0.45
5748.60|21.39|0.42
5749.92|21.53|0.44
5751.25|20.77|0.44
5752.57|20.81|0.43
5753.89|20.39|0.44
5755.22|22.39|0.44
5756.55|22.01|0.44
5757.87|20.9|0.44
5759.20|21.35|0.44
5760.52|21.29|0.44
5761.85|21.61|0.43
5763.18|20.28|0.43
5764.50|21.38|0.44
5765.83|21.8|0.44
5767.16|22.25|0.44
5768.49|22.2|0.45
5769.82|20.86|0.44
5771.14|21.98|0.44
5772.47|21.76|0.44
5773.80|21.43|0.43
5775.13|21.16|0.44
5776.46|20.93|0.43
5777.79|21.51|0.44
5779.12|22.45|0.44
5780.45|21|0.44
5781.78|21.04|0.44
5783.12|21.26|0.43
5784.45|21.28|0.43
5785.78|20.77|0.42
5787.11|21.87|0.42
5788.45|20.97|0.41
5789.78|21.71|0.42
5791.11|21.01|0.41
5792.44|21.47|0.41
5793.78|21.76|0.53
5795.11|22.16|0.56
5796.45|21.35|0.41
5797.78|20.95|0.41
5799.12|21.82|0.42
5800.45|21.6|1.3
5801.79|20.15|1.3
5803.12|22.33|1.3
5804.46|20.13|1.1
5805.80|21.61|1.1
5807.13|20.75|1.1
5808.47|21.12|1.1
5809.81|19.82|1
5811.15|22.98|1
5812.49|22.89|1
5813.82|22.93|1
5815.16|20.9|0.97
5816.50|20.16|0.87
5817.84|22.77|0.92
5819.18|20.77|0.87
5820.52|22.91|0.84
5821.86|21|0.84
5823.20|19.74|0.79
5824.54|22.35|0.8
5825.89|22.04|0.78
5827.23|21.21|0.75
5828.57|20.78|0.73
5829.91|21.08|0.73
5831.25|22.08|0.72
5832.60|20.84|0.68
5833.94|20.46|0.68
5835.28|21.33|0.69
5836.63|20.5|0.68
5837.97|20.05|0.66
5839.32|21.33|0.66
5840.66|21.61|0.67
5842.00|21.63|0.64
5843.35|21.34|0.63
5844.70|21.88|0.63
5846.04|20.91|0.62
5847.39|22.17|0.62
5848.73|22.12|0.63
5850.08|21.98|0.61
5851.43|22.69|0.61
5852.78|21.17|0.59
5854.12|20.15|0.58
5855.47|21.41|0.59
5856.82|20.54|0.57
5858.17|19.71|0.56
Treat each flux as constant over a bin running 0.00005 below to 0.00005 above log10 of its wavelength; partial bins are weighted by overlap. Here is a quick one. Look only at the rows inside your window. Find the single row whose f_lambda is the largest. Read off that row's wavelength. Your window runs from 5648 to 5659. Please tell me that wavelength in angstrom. 5648.87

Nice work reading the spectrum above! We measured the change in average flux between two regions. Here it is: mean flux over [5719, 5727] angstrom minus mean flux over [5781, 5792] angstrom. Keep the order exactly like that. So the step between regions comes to 0.6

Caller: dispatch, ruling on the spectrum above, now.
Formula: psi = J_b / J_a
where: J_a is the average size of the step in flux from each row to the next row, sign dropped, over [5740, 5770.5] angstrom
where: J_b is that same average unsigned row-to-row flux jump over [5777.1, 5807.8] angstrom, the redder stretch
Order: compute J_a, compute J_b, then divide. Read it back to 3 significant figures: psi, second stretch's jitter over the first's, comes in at 1.18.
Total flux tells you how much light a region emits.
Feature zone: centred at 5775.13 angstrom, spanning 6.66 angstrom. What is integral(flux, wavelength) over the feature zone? 142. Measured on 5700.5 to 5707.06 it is 140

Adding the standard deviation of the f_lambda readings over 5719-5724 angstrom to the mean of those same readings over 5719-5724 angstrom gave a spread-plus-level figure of 22.4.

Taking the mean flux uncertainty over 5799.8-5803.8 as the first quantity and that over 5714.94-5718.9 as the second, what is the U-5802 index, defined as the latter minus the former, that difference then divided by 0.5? -1.7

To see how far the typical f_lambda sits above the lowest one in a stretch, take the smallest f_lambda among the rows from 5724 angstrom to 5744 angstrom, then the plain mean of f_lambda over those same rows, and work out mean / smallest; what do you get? 1.06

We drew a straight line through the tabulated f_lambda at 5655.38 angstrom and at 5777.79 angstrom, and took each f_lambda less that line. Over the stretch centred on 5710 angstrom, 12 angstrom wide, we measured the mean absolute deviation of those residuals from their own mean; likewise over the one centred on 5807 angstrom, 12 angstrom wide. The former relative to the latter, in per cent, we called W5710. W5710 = 68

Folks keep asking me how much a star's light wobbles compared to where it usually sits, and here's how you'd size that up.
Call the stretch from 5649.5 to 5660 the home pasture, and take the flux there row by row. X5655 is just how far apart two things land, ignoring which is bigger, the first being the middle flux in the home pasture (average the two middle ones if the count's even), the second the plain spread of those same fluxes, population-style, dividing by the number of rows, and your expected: 20.53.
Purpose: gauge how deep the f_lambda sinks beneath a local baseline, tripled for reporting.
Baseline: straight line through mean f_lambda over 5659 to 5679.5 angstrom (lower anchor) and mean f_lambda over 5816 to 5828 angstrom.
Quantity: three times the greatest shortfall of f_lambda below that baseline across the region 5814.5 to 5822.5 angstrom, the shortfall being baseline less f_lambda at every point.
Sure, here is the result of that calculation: 3.8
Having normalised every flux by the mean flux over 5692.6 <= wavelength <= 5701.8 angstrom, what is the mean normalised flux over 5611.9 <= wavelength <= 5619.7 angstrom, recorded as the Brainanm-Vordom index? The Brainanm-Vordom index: 0.98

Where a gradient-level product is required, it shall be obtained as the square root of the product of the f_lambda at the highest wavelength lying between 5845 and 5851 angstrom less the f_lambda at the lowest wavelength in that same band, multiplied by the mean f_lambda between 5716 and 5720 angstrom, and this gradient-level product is 4.8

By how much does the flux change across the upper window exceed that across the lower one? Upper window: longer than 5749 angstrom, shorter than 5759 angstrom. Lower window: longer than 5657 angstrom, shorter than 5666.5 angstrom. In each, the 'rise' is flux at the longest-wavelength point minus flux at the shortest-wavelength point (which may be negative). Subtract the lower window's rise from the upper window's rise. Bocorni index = -2.5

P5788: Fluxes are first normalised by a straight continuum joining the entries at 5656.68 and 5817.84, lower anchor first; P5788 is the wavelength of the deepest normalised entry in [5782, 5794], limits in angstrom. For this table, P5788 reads 5785.78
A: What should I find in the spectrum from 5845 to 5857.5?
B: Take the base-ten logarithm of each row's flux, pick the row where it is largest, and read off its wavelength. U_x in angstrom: 5851.43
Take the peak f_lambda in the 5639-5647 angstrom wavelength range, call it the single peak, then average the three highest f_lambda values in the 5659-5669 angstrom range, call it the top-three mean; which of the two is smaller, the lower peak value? 22.1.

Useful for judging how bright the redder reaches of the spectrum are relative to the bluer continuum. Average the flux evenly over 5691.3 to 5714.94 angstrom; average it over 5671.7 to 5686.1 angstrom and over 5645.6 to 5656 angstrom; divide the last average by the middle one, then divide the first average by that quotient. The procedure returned 21.08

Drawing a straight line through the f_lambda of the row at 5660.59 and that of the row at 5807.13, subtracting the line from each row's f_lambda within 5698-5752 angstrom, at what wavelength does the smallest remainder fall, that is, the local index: 5709.02 angstrom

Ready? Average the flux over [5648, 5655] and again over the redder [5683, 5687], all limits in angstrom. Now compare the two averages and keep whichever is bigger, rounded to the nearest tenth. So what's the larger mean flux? 21.4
